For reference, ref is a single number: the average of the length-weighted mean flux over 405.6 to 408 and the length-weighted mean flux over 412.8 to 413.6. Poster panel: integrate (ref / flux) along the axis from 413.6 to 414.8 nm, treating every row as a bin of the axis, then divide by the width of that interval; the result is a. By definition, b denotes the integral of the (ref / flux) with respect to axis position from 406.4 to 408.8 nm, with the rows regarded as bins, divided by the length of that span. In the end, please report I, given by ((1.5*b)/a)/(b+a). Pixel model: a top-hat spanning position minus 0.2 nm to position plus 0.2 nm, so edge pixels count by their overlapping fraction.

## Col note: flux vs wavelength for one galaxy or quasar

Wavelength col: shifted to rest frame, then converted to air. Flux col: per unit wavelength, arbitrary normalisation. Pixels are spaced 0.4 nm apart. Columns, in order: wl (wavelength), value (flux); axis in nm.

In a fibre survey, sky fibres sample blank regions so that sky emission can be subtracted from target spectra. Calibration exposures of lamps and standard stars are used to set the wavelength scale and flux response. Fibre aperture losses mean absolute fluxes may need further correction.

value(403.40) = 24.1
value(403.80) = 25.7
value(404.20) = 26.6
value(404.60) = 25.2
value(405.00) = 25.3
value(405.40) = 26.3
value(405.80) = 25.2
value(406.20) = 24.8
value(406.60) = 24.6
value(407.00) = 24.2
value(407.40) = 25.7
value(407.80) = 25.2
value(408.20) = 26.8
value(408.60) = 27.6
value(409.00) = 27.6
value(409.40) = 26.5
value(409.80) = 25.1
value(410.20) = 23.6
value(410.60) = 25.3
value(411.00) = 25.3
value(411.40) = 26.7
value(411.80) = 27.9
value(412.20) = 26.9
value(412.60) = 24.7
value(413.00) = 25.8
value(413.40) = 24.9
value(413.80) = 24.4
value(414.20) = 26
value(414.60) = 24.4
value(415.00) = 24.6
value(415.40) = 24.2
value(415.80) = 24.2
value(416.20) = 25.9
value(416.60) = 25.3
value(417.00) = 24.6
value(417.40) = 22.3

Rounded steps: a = 1.01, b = 0.98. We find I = 0.732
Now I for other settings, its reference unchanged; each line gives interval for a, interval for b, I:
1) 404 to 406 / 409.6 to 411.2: 0.780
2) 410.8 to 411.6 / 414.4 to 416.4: 0.795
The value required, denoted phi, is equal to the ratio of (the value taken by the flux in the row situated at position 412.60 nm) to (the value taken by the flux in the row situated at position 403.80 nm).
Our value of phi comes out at 0.961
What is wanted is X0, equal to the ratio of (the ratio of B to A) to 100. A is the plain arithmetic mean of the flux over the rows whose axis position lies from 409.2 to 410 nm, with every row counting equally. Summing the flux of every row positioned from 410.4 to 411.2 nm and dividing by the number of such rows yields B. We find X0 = 0.0098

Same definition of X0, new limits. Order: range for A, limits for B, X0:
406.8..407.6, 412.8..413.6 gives 0.0102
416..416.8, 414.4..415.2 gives 0.0096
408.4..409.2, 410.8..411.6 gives 0.0094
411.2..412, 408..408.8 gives 0.0100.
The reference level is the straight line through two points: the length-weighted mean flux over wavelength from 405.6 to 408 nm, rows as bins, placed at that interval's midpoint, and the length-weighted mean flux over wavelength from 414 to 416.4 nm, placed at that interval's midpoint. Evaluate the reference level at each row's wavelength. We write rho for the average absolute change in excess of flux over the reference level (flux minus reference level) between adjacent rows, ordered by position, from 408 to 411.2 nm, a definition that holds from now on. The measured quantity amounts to 0.93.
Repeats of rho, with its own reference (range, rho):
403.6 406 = 0.90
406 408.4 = 0.84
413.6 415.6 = 0.95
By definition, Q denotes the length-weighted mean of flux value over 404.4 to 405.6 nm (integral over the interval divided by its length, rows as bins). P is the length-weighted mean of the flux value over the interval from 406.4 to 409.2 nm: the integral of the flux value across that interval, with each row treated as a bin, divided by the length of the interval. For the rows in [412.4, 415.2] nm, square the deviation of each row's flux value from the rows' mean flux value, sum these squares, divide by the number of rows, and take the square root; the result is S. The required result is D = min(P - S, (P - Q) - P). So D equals -25.6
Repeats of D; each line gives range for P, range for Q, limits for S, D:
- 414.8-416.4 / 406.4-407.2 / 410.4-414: -24.4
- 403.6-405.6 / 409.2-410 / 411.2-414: -25.8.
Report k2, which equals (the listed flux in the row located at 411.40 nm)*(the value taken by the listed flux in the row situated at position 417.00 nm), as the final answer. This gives 657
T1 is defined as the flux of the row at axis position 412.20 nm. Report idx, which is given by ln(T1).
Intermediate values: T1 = 26.9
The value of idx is 3.29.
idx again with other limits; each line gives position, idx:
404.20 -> 3.28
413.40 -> 3.21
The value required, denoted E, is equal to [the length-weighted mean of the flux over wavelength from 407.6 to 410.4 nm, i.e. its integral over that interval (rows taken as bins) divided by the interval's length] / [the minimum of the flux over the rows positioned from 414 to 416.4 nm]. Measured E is 1.08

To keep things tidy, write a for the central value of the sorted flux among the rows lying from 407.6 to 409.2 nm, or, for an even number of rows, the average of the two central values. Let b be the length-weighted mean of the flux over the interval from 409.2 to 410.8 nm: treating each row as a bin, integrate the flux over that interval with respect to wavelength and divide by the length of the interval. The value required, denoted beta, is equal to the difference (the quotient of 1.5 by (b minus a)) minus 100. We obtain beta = -101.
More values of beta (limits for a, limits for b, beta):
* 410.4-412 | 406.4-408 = -101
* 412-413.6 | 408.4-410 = -99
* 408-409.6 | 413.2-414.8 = -101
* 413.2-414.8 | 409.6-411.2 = -91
